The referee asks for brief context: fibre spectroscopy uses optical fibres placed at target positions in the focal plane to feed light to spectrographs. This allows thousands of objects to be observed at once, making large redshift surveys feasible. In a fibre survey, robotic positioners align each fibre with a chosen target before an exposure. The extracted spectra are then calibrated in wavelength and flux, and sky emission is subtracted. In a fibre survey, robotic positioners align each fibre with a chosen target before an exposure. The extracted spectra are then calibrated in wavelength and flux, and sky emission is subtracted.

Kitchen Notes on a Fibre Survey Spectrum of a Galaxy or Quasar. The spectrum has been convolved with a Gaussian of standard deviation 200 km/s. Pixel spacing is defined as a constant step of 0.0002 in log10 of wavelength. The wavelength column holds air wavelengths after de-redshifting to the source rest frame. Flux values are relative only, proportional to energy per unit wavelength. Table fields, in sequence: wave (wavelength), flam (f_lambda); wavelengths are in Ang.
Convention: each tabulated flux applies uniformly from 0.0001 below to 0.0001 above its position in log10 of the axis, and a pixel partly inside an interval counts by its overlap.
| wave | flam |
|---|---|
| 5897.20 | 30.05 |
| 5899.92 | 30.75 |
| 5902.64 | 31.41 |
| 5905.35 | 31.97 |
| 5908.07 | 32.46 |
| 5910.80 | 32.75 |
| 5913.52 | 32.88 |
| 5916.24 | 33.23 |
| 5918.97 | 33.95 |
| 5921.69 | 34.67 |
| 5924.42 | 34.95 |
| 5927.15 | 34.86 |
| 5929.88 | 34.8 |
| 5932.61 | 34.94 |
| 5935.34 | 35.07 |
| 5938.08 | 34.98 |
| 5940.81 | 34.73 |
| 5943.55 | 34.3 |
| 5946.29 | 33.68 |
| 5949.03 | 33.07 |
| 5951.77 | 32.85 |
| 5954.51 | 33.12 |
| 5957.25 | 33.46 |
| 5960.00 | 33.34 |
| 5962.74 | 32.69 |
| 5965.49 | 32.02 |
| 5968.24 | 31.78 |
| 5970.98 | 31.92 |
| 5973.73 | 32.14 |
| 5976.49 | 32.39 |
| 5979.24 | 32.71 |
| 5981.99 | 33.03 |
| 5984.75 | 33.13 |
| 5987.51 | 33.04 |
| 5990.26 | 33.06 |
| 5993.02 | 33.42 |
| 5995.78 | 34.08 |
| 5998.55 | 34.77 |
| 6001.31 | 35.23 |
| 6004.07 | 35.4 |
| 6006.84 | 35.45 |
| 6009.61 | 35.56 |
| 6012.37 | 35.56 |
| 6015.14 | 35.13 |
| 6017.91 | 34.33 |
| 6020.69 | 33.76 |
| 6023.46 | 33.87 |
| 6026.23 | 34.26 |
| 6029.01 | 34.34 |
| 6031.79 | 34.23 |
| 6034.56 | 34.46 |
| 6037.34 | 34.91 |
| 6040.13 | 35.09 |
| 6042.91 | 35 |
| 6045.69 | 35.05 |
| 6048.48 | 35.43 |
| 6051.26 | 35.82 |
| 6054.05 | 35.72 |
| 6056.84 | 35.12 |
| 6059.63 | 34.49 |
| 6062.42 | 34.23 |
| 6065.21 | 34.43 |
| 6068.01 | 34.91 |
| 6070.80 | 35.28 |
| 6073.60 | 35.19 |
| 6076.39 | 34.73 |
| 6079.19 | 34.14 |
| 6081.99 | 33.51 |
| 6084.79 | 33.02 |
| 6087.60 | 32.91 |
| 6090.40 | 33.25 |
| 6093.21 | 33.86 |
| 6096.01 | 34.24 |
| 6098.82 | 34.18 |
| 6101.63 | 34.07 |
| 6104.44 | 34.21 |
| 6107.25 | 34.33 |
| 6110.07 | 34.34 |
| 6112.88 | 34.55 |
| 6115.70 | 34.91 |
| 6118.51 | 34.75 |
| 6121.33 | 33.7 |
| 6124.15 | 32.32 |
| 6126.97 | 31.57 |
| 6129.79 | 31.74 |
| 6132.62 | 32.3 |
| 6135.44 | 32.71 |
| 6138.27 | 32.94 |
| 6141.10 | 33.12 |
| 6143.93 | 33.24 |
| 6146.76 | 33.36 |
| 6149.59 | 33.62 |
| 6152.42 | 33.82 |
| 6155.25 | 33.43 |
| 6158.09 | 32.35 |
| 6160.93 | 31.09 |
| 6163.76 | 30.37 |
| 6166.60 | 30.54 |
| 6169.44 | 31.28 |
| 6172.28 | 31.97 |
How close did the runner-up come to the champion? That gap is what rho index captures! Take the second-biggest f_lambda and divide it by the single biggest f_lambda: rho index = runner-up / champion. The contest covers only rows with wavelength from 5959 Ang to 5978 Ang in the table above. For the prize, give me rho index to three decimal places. 0.981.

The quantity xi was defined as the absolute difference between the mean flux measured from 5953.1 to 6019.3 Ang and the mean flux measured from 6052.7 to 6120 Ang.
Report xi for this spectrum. 0.73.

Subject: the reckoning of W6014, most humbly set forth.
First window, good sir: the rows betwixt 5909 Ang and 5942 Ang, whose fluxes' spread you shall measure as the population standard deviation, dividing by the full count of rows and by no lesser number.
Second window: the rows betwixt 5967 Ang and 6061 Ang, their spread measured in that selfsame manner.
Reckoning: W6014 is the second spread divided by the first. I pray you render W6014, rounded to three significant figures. 1.38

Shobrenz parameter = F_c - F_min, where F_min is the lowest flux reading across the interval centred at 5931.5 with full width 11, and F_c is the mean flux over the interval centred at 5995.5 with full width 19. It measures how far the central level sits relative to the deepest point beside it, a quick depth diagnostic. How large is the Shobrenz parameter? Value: -0.7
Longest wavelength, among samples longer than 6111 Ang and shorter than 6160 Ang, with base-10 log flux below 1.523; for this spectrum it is 6158.09 Ang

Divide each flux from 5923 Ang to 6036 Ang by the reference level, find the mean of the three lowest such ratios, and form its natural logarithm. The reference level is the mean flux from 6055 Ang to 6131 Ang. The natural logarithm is -0.064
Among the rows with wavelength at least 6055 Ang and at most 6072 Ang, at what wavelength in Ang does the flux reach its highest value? 6070.80 Ang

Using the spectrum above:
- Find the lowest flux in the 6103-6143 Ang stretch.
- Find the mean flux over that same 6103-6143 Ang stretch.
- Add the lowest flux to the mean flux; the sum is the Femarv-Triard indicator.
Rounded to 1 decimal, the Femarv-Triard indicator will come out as 65.0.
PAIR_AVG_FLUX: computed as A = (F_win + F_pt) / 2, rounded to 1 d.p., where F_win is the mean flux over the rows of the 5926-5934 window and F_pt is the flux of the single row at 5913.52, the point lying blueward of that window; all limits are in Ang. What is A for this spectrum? 33.9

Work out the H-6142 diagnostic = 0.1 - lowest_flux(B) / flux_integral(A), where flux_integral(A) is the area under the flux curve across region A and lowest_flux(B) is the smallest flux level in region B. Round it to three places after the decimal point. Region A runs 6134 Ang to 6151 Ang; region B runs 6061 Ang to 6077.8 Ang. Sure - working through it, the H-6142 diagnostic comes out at 0.039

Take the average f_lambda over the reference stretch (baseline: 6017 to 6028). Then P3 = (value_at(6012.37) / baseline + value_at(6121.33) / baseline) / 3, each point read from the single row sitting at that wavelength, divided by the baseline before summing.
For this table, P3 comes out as 0.678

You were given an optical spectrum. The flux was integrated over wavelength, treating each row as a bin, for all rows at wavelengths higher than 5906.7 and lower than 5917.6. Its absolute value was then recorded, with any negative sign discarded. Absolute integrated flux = 358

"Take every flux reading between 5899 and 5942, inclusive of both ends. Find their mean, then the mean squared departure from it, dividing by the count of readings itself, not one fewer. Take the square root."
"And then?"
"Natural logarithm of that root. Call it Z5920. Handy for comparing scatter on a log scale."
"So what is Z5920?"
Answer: 0.34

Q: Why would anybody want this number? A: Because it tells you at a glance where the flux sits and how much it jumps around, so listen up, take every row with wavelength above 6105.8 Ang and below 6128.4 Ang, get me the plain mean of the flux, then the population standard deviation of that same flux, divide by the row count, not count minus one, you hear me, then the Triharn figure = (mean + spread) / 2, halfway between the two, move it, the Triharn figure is 17.5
